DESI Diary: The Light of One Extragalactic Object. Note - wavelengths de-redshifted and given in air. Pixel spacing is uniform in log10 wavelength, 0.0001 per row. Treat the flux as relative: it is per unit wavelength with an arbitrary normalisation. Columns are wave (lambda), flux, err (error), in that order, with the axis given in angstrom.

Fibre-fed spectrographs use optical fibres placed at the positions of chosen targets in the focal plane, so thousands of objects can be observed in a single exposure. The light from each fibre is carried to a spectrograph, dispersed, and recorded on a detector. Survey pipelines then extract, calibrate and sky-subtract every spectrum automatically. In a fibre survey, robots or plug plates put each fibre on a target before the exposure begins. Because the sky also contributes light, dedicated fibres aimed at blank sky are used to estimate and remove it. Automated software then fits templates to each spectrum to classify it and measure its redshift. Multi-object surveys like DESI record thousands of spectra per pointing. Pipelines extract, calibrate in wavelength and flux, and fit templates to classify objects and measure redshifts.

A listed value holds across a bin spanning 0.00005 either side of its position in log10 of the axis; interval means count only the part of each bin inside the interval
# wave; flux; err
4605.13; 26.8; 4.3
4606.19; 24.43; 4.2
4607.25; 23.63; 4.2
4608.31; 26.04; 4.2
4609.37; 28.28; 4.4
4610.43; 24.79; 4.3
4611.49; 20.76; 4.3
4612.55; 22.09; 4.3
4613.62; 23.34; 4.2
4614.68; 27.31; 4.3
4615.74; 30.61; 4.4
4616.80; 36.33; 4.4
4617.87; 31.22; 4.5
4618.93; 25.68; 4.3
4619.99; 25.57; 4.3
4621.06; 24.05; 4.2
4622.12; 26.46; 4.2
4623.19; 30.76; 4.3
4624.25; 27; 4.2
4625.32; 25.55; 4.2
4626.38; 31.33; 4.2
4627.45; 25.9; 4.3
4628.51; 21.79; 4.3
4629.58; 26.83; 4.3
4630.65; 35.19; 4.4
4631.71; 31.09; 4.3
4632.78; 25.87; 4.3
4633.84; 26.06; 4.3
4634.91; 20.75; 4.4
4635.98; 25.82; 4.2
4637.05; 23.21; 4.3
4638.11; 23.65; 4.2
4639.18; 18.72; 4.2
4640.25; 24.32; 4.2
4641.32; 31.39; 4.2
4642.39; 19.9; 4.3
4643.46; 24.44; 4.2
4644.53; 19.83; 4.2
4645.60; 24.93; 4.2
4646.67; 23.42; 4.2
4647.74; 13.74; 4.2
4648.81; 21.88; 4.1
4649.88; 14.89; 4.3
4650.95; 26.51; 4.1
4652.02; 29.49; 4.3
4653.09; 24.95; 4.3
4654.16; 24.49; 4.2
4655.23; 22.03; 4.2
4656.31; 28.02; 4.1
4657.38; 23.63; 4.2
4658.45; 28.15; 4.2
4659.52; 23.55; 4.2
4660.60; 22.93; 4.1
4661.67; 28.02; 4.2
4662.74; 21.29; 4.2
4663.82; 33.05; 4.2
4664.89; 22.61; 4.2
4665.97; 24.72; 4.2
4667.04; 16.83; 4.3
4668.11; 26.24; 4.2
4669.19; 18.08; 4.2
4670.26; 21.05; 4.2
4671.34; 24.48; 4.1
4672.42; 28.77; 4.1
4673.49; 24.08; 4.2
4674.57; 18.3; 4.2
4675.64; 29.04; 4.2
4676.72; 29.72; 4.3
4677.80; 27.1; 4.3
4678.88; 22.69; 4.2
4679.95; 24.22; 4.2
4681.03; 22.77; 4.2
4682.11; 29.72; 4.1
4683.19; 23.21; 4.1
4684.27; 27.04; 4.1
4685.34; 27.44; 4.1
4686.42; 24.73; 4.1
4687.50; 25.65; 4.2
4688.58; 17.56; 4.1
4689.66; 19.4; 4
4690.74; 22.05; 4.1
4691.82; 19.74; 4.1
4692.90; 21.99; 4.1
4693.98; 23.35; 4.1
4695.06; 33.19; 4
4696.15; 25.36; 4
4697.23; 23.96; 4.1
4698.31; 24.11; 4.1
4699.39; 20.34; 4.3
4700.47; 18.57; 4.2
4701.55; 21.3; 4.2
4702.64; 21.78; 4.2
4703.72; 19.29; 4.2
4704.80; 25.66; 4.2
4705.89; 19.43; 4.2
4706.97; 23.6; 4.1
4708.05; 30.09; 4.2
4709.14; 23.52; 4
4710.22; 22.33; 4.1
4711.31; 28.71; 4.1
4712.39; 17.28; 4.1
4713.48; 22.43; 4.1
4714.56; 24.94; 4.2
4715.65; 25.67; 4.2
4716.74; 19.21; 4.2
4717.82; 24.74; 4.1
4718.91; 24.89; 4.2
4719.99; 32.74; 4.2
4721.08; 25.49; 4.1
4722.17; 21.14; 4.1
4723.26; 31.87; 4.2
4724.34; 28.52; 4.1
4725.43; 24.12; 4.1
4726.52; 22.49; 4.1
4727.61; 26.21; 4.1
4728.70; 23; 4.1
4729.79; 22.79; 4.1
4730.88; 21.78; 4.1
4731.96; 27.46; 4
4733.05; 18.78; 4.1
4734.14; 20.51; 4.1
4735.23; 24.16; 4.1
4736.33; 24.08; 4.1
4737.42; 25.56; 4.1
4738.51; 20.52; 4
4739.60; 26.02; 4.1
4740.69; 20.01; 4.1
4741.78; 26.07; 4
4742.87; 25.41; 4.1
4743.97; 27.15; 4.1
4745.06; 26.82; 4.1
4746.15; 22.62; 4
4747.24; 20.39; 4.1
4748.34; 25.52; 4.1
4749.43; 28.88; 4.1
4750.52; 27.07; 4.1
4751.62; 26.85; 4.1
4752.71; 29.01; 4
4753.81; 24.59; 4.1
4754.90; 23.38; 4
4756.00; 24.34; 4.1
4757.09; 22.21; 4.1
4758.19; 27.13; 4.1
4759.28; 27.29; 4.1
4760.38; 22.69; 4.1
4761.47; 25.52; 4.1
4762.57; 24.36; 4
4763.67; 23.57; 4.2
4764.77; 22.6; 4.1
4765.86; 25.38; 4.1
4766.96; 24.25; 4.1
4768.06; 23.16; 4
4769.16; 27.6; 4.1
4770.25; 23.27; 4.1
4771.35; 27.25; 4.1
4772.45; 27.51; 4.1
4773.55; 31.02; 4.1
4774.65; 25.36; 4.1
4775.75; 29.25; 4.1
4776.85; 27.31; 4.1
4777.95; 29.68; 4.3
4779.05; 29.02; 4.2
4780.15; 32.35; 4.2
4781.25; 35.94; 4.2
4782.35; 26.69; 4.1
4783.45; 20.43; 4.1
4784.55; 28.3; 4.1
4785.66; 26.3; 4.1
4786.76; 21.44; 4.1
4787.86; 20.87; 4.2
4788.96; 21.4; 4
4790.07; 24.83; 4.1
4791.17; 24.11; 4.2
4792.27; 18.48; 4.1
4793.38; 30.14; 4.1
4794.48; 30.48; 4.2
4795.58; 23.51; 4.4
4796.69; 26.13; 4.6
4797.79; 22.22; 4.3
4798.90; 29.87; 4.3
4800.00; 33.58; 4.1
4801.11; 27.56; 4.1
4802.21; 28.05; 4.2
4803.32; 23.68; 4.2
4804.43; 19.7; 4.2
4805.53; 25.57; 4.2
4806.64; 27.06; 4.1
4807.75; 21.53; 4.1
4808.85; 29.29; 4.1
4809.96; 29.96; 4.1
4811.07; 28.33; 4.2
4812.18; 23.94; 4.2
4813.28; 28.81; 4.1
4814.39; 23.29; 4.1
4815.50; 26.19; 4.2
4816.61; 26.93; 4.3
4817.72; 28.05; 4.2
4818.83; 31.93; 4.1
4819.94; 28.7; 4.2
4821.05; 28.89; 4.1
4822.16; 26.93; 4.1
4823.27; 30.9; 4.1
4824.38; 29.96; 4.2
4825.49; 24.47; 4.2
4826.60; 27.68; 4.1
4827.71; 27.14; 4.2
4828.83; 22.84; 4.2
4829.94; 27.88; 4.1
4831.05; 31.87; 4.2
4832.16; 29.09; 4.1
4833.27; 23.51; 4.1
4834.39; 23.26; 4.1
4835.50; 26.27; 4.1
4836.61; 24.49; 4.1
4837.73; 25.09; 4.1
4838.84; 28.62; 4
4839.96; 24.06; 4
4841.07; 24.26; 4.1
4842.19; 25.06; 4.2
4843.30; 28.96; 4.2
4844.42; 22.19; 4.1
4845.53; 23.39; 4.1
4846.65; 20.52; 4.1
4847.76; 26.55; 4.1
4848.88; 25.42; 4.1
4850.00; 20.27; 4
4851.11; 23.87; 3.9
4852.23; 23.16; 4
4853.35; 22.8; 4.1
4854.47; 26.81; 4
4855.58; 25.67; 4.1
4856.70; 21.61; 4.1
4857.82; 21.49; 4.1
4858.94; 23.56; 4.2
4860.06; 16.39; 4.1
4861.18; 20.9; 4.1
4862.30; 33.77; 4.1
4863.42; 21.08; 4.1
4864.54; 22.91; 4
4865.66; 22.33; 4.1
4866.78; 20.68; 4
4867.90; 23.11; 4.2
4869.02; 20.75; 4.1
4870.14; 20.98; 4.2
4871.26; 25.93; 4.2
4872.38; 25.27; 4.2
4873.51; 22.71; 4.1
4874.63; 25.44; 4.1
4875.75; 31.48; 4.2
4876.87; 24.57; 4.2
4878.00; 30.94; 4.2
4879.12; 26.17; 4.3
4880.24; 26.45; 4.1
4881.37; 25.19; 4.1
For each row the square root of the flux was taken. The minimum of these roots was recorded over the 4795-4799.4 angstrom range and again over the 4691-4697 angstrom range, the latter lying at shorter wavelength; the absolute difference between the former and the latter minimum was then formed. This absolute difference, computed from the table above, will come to 0.27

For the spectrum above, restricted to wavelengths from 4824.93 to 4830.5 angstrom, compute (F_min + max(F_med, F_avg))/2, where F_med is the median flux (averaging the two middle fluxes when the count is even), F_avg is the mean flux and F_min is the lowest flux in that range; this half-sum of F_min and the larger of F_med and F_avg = 25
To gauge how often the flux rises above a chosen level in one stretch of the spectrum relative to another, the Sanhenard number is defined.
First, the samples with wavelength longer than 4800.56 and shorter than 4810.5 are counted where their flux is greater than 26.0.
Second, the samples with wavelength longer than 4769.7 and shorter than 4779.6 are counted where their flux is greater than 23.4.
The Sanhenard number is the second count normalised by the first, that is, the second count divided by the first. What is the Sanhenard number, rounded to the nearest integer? 2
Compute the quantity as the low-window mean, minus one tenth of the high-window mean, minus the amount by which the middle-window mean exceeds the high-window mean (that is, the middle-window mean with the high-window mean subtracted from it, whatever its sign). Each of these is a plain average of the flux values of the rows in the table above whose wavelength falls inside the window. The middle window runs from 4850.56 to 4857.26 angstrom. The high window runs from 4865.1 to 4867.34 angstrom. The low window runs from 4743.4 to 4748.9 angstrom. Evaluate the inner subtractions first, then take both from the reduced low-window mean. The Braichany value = 20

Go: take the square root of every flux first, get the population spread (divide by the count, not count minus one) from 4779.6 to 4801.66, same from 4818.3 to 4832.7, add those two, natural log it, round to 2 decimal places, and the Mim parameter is -0.36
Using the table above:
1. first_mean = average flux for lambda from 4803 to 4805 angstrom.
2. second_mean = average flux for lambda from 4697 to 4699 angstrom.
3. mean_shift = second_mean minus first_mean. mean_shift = 2.3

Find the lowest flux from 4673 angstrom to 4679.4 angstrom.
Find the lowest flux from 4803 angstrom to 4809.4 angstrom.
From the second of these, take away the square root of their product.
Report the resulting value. 0.7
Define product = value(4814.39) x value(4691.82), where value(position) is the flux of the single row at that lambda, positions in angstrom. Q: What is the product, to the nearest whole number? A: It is 460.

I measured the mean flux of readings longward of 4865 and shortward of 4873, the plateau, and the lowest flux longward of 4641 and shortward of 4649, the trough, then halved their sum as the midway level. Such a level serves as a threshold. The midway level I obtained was 18.2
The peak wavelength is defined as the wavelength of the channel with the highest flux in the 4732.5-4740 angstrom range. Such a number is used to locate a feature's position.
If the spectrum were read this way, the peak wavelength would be 4739.60 angstrom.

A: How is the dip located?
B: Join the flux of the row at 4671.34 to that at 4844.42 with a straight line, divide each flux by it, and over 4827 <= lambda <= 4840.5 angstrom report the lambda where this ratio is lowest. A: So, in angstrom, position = 4828.83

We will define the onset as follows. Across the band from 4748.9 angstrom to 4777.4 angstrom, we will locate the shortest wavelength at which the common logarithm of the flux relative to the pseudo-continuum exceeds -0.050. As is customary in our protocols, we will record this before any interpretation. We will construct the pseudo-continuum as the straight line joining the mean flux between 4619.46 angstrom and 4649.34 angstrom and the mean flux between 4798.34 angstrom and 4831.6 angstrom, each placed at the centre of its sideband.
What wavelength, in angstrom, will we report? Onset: 4749.43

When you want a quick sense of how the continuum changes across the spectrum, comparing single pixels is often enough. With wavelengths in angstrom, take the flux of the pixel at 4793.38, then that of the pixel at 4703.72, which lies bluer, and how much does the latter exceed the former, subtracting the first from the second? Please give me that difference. -11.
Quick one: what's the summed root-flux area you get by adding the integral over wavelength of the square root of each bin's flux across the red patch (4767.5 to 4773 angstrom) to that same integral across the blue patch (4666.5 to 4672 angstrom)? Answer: 53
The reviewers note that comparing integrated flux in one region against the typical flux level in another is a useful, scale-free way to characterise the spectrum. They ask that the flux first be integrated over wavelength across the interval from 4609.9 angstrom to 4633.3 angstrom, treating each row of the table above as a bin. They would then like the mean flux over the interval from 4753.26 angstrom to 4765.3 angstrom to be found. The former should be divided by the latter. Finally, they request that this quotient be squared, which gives 687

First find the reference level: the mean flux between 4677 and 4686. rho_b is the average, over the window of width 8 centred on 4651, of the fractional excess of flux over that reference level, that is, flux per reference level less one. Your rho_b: -0.13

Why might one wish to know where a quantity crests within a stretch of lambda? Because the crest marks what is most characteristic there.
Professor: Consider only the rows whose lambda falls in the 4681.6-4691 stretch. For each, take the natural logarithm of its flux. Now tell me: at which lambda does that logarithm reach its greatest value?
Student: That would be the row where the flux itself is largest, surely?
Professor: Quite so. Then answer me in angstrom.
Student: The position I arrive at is 4682.11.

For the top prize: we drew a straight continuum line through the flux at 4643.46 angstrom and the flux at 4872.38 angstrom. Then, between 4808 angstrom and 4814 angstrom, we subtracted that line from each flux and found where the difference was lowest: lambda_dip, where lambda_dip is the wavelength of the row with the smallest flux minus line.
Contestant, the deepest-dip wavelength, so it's 4812.18 angstrom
